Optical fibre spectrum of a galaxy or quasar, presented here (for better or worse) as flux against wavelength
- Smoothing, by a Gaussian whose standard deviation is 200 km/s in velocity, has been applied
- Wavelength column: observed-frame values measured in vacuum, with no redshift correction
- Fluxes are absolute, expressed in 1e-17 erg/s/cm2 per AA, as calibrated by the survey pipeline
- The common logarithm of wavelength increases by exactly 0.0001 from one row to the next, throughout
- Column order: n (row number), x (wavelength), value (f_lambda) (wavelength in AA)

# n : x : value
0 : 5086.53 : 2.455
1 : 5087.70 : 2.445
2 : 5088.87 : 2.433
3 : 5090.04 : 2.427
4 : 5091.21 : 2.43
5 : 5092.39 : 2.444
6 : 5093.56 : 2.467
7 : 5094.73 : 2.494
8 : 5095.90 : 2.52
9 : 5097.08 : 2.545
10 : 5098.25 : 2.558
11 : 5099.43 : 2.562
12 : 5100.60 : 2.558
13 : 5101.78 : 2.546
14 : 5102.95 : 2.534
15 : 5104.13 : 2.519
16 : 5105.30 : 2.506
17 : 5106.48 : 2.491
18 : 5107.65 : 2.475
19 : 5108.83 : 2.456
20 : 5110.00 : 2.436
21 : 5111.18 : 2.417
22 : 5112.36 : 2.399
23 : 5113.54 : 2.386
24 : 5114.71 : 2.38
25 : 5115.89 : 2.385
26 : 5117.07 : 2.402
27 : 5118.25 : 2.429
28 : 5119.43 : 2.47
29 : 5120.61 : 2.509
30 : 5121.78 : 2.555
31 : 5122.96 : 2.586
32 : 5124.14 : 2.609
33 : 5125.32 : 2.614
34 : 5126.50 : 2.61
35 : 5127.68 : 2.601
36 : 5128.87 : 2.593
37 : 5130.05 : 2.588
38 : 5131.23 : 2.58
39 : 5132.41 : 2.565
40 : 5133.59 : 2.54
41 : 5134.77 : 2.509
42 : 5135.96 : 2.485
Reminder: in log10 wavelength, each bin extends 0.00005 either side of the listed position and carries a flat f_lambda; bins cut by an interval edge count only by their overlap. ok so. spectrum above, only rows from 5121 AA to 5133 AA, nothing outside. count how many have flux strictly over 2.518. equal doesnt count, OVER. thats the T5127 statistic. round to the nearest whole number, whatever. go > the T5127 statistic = 10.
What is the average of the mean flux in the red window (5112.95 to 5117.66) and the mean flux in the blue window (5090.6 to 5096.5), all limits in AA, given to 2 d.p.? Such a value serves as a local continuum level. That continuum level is 2.43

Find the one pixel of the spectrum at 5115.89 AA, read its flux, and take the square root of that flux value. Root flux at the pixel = 1.544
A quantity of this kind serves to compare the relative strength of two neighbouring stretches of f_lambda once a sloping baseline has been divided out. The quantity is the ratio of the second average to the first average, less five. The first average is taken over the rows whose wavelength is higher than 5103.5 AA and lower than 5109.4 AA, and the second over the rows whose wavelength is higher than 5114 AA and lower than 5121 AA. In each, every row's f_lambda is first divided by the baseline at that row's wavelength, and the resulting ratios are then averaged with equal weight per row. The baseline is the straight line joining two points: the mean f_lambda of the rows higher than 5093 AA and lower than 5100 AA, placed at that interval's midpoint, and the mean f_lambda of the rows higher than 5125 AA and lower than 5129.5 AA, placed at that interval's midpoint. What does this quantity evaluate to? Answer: -4.04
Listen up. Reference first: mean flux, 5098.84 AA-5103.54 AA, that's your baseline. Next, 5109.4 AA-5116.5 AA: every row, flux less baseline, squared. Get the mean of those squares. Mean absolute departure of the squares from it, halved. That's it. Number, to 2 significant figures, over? 0.0025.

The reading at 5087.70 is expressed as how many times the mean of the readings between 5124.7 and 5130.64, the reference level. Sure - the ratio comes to 0.94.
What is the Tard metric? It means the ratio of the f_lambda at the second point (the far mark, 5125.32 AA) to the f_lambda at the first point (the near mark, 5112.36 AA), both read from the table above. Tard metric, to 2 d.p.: 1.09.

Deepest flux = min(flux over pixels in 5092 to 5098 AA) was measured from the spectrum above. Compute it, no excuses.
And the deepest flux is 2.444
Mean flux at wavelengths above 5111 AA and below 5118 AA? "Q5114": 2.39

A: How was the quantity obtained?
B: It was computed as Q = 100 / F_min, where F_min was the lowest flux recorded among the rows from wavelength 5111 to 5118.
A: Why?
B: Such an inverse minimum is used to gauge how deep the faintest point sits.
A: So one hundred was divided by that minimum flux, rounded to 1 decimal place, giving 42.0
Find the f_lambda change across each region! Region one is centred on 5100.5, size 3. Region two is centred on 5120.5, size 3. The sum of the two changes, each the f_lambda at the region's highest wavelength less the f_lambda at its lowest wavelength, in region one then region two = 0.07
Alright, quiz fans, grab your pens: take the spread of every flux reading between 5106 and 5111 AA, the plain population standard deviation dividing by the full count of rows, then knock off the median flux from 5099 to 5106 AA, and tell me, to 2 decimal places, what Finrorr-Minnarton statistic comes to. -2.52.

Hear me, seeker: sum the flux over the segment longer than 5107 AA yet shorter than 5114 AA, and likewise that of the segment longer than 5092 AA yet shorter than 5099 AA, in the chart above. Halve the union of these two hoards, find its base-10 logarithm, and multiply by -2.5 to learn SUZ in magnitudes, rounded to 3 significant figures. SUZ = -2.93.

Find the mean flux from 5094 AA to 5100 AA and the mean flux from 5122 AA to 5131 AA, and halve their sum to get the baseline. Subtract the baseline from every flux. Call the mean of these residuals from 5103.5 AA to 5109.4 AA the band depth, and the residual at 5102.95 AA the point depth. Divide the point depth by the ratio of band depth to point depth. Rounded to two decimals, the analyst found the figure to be -0.01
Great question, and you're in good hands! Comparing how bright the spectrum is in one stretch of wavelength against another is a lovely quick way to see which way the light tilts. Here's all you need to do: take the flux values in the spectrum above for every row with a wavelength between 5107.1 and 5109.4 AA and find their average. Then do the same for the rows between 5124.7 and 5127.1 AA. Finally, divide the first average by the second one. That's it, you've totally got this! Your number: 0.94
